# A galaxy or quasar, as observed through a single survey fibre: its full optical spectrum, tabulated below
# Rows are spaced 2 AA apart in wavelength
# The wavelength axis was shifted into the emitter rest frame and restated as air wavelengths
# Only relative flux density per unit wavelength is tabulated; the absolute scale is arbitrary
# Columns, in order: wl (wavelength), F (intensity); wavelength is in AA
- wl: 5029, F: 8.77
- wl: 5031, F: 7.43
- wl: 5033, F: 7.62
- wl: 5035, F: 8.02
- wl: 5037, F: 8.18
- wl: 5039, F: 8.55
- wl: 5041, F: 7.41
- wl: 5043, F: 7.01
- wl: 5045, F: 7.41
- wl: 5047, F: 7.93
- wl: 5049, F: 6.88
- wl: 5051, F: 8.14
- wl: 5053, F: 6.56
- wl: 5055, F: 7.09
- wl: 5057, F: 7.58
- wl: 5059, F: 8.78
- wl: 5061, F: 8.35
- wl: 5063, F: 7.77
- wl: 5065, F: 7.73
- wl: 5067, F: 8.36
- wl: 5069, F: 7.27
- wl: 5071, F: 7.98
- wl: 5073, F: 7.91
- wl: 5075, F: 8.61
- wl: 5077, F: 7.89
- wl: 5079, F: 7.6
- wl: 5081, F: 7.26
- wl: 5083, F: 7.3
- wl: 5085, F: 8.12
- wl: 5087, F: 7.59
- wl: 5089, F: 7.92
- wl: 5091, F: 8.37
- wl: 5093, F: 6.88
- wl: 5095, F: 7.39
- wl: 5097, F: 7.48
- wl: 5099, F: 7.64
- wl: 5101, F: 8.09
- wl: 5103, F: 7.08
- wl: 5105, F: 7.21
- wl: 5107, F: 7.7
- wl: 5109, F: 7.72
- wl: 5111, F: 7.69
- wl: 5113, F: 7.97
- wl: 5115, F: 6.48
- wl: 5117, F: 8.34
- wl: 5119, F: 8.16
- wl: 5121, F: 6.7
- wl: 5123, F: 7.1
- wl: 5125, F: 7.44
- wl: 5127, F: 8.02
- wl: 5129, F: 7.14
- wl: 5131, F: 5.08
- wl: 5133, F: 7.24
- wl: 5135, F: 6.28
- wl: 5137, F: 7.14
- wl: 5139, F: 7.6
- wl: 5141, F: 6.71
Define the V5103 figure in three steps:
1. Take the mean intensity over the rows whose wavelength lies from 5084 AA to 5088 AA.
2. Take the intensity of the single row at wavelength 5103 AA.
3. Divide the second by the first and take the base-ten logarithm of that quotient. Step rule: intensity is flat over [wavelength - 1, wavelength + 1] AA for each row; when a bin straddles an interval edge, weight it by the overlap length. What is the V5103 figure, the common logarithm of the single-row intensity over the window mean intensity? -0.045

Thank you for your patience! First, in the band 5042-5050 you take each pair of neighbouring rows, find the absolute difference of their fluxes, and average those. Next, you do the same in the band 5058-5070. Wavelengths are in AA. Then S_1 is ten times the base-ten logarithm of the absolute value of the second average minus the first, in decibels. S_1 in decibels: -9.9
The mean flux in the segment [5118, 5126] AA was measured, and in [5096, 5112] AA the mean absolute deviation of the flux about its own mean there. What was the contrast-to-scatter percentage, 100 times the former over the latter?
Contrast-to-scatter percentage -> 3066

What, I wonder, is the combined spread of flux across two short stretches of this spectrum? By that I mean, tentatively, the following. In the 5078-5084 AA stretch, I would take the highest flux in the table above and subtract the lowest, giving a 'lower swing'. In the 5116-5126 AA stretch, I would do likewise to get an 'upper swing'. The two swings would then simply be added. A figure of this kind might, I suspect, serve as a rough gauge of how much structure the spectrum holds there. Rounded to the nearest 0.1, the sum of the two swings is 2.0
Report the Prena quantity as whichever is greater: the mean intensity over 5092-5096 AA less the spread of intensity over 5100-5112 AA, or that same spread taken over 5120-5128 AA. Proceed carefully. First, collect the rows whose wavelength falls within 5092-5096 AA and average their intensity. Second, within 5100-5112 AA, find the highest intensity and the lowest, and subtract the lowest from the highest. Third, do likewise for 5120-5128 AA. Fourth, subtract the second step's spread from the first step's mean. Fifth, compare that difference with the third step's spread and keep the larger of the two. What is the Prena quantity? 6.1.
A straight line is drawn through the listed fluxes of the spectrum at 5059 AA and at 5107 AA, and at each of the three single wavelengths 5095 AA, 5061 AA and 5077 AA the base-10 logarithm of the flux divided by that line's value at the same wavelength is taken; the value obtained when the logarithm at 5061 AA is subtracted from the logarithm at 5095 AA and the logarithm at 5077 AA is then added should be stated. -0.039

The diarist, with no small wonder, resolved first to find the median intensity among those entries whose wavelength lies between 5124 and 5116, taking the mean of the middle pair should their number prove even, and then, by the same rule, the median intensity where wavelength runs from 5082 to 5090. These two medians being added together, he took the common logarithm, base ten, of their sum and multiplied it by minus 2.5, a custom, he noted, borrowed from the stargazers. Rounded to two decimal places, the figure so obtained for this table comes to -2.97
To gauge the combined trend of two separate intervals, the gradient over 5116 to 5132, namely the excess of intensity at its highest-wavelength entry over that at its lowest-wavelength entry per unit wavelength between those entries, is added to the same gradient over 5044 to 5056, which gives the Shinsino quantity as -0.26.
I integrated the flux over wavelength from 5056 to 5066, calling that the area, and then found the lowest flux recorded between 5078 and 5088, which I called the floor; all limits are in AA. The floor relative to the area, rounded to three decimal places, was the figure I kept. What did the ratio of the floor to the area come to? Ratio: 0.090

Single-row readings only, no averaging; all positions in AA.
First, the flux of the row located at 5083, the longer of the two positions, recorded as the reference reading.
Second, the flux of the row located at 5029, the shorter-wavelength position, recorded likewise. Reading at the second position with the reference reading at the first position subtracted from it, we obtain 1.5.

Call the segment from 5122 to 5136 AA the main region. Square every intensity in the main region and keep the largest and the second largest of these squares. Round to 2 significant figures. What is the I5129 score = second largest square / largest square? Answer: 0.86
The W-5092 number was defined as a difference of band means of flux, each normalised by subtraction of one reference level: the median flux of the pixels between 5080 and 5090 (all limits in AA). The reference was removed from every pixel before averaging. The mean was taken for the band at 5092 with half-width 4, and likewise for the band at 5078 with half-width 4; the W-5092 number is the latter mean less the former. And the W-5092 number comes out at 0.20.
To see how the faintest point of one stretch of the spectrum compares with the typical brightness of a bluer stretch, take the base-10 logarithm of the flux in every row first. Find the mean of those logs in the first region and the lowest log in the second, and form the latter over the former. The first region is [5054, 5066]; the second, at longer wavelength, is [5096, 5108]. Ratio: 0.95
